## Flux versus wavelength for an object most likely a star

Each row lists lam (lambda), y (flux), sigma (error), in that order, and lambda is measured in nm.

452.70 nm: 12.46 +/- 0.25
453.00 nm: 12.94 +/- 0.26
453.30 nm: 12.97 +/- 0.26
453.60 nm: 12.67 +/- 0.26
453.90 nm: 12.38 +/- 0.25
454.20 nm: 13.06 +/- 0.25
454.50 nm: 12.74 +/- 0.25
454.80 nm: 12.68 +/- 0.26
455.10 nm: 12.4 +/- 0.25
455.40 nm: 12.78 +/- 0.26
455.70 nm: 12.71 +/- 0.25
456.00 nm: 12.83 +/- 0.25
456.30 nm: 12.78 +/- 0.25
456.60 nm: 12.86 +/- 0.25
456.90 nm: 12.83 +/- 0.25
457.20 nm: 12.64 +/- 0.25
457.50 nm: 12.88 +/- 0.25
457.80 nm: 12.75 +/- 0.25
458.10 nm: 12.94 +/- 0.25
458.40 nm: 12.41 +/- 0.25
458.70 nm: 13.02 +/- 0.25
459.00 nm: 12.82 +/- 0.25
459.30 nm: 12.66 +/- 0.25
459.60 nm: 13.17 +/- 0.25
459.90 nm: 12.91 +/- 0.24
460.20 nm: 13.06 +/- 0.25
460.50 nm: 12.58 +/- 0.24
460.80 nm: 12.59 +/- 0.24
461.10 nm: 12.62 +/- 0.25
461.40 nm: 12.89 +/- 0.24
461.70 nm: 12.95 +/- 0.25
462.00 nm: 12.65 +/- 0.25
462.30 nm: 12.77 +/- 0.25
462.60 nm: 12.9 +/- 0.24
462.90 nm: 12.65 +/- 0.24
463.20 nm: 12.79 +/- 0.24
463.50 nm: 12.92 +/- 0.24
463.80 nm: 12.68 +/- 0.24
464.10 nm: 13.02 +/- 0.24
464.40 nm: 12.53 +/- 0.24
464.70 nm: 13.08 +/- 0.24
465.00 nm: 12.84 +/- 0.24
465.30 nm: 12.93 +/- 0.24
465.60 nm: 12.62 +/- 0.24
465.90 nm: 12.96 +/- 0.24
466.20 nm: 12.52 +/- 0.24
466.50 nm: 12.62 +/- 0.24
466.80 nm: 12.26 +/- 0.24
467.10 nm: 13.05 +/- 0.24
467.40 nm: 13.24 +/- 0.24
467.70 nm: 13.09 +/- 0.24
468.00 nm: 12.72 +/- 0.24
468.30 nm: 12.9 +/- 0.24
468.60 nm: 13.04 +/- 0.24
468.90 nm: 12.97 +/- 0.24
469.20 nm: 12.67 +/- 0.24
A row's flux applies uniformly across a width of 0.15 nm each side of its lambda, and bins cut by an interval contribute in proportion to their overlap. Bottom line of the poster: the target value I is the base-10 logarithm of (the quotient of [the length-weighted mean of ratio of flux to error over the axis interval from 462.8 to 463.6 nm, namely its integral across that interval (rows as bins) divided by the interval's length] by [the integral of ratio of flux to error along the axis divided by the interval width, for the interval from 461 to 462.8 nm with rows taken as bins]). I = 0.011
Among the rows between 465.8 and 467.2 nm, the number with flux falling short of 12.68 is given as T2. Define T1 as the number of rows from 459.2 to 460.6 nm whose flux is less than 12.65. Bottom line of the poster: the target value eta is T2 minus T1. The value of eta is 2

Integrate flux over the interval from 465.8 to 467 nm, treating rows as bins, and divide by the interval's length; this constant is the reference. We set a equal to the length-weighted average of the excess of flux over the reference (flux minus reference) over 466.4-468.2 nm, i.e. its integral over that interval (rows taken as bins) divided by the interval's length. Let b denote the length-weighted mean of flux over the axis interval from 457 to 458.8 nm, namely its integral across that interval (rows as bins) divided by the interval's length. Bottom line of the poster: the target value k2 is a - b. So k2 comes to -12.52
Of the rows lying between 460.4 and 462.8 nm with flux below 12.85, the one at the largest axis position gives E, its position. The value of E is 462.30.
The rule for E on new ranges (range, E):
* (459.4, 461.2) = 461.10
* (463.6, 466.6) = 466.50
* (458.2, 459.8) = 459.30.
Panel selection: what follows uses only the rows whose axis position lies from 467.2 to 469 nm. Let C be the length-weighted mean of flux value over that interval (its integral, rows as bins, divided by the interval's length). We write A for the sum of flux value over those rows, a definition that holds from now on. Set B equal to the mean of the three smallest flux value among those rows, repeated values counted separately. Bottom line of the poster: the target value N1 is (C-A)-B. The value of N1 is -78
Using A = 78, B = 12.9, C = 13.0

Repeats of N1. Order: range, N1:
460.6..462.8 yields -89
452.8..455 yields -89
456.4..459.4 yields -128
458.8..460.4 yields -65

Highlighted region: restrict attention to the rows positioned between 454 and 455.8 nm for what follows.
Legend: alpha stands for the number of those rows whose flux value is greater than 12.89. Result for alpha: 1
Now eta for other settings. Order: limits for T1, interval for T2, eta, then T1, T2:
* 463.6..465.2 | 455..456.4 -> 0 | 1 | 1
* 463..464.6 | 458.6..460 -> 0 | 1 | 1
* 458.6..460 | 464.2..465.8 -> 2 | 0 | 2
